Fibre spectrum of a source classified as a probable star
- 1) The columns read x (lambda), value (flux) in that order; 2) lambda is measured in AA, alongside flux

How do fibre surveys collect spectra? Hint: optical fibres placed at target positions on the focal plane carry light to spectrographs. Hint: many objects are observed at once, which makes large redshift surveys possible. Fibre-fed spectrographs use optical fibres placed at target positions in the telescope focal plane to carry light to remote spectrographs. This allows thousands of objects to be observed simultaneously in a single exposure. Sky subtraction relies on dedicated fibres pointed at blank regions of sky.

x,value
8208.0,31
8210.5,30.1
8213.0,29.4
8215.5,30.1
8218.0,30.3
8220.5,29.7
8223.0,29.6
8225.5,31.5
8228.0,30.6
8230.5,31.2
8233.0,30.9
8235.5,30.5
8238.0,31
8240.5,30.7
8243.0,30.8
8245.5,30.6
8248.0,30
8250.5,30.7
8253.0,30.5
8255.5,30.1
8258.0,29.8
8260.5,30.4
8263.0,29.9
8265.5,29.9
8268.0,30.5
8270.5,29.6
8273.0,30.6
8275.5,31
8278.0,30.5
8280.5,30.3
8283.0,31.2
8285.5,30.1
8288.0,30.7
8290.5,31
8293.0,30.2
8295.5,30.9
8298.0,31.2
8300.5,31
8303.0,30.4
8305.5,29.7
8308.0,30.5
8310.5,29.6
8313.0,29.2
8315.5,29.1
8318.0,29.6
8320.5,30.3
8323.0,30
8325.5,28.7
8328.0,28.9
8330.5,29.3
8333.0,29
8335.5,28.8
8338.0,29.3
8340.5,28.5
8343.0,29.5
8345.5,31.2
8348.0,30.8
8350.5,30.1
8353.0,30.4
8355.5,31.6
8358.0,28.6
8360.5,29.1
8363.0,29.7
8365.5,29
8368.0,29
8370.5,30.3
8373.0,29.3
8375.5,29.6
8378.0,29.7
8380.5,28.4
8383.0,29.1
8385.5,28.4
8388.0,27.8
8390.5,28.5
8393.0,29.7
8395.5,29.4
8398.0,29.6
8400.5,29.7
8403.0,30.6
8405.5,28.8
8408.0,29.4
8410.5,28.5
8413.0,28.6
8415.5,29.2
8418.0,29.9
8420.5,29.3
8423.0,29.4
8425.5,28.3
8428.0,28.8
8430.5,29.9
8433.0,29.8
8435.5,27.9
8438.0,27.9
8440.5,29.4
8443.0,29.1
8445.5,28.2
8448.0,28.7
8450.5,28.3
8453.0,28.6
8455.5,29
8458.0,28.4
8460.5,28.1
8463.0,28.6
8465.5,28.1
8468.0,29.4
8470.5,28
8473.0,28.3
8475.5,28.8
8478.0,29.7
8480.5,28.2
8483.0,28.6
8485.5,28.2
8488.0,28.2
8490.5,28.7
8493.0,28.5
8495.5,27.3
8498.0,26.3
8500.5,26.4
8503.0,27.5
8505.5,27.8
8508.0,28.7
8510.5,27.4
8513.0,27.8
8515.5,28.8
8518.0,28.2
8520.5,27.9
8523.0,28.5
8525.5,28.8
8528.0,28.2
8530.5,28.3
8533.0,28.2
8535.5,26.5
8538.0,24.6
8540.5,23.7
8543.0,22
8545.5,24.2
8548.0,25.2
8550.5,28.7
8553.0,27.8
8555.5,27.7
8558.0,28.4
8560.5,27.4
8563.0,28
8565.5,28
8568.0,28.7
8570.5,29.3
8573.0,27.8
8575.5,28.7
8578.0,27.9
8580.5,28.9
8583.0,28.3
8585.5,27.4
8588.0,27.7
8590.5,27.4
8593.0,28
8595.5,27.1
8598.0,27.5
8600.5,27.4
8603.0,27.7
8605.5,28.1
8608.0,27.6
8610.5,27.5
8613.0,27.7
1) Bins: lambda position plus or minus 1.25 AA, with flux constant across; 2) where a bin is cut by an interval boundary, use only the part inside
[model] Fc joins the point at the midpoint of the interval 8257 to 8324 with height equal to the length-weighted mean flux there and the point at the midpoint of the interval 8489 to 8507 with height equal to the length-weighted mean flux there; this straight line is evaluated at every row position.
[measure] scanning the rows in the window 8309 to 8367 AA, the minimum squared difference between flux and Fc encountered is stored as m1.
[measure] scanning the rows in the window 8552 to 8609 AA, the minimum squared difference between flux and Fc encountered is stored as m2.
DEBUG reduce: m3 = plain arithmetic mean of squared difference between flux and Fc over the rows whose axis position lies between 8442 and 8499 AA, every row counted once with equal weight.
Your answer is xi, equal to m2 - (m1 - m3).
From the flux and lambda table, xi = 1.1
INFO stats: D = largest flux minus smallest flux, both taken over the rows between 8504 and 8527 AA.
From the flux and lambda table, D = 1.4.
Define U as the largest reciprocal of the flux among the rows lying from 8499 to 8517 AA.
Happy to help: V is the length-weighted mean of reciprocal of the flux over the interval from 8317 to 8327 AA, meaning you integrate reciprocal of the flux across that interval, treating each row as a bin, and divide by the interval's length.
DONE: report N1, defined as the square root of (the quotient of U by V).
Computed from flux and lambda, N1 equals 1.06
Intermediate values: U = 0.0379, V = 0.0338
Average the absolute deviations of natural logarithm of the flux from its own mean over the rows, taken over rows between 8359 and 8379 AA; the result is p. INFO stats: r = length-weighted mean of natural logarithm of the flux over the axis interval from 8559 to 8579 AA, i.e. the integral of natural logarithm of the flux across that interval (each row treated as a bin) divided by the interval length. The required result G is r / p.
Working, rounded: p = 0.012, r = 3.34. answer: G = 272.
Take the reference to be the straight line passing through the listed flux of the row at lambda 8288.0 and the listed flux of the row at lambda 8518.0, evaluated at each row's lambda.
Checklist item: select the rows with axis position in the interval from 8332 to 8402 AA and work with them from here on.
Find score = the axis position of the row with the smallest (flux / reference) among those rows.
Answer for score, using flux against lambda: 8388.0 AA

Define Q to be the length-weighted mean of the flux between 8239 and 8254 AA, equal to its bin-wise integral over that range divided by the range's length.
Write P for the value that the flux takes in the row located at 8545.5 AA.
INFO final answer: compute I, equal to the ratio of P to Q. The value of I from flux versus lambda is 0.79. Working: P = 24.2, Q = 30.6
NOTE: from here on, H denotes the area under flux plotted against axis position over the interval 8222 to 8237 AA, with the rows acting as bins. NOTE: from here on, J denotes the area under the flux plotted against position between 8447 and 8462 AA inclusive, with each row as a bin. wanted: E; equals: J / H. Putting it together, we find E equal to 0.93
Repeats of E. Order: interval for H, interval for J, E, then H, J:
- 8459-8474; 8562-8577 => 1.00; 426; 426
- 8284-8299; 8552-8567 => 0.91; 460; 418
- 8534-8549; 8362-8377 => 1.21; 366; 442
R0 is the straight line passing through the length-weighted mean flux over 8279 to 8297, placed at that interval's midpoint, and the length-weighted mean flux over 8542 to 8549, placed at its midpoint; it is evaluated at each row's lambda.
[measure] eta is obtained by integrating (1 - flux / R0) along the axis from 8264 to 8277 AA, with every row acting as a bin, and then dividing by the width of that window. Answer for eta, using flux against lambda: 0.03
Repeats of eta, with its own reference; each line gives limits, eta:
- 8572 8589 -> -0.23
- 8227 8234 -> 0.04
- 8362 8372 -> -0.03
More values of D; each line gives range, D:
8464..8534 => 3.4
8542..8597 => 7.3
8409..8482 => 2.0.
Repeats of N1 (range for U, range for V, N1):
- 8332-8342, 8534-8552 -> 0.93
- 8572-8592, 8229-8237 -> 1.06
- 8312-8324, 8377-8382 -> 1.00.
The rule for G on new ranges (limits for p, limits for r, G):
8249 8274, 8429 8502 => 297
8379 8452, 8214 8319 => 165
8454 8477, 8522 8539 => 250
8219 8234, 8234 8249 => 167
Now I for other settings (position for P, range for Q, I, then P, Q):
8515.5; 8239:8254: 0.94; 28.8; 30.6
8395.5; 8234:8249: 0.96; 29.4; 30.6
